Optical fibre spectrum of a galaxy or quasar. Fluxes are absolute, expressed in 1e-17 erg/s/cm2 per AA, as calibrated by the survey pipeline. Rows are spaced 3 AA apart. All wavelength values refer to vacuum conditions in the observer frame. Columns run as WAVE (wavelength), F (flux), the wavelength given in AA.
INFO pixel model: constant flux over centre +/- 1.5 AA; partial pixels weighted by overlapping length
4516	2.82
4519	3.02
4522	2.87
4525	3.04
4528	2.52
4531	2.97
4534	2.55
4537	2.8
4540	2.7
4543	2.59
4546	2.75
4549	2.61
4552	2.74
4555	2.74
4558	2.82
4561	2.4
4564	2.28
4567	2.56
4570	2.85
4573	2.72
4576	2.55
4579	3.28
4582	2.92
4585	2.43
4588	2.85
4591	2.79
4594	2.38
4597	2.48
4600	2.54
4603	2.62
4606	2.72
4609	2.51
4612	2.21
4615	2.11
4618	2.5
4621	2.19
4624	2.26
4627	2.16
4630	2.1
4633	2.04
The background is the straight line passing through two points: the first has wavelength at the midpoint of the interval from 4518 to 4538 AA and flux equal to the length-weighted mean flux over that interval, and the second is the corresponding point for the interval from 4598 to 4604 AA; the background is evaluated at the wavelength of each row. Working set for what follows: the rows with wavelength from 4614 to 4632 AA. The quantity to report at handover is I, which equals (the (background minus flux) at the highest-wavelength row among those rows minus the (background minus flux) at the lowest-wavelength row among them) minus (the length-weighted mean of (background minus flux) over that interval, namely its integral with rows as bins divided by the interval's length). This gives -0.32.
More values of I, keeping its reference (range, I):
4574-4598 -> 0.09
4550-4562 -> 0.27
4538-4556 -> -0.16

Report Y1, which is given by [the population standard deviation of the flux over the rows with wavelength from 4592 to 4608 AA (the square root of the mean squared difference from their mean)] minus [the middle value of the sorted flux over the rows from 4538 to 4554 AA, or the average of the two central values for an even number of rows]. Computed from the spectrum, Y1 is -2.58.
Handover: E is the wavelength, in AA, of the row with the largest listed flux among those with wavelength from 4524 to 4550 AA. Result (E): 4525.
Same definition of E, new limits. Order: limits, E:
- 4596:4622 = 4606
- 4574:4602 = 4579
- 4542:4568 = 4558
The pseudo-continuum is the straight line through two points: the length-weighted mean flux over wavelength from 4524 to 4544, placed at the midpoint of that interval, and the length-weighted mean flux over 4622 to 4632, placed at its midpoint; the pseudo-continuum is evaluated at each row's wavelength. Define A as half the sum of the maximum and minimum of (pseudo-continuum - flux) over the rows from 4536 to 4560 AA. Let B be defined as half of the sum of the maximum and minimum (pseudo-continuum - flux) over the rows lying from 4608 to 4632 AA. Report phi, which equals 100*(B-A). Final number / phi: 0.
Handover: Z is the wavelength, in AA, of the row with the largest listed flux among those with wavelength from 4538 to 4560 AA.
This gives 4558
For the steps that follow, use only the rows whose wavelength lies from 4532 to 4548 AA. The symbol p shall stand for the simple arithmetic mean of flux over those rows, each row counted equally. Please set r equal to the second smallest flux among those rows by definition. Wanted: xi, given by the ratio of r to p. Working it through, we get 0.97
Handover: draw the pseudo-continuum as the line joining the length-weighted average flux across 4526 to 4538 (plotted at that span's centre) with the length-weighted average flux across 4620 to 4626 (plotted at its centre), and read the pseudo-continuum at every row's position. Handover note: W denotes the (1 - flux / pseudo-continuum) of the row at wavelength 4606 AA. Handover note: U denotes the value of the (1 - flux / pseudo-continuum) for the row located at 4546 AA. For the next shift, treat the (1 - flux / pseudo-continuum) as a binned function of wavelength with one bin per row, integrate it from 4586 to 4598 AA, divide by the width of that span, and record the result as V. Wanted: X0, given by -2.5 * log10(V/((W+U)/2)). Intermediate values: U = -0.04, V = -0.096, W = -0.17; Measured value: 0.1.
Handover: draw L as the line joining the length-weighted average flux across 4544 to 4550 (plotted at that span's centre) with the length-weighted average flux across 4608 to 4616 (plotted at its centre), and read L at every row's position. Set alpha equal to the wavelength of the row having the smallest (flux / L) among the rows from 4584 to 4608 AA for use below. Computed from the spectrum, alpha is 4585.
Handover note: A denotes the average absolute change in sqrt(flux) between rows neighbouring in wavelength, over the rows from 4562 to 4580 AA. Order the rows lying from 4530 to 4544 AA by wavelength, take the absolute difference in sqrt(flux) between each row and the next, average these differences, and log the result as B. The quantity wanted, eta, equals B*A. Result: 0.0065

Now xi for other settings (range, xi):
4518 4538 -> 0.90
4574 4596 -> 0.89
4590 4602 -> 0.97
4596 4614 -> 0.99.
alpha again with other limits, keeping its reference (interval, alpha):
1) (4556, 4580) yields 4564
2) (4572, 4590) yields 4585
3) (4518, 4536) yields 4528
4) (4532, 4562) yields 4534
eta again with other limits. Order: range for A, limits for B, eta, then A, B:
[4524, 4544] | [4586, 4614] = 0.0048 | 0.093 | 0.05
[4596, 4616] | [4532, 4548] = 0.0021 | 0.045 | 0.05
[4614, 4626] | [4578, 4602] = 0.0070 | 0.084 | 0.08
